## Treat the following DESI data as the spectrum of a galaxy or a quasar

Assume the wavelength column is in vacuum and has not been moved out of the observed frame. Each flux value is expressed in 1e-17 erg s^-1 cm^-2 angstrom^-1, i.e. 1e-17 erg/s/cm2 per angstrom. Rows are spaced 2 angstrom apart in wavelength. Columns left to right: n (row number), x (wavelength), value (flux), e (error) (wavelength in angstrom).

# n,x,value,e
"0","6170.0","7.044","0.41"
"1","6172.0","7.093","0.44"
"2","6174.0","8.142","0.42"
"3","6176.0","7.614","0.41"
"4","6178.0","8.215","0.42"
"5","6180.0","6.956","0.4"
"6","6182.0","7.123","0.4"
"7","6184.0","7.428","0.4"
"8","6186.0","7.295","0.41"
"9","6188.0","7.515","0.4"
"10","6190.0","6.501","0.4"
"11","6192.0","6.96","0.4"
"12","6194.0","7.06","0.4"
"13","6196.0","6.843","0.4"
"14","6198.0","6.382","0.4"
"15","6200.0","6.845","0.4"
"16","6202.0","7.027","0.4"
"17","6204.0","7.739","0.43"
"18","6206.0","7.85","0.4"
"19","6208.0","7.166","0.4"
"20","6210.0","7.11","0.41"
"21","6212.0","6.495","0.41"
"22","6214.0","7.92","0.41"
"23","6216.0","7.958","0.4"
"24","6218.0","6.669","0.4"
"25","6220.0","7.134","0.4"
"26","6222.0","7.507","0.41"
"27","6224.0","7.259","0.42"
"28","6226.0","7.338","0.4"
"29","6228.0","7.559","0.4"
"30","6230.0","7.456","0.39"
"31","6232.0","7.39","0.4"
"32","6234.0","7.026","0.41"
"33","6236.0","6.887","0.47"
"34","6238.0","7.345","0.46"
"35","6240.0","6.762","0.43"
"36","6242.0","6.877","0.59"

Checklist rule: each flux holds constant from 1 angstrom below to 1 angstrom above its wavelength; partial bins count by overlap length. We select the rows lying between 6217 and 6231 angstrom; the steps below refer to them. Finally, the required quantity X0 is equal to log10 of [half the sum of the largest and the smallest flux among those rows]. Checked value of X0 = 0.852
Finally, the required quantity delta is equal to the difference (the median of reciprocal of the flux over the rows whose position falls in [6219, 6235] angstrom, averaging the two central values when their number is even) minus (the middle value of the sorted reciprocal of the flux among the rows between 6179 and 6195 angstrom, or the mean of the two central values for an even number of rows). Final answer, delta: -0.0052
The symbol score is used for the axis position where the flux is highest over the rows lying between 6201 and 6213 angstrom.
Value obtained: 6206.0 angstrom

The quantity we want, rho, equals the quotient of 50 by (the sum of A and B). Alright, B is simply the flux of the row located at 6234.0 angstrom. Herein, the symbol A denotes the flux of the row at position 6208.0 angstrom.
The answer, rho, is 3.52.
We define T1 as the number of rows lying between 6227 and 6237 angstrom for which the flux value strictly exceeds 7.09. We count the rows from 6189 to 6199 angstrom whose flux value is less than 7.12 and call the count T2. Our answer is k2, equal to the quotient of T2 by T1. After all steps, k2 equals 1.7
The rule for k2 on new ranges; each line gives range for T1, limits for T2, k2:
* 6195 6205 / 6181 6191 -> 1.0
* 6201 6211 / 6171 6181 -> 0.5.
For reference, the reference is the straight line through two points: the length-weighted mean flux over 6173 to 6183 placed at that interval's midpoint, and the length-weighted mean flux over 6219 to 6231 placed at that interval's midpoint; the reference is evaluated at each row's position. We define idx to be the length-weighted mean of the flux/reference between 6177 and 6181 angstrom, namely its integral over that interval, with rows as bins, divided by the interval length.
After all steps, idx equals 1.00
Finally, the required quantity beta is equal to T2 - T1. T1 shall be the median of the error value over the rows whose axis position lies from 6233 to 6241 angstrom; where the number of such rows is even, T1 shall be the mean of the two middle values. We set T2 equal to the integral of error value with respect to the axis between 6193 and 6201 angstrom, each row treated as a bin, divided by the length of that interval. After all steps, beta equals -0.045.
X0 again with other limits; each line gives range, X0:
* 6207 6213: 0.834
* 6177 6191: 0.867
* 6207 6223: 0.859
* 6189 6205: 0.849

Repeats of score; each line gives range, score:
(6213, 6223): 6216.0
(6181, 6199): 6188.0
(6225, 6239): 6228.0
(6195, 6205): 6204.0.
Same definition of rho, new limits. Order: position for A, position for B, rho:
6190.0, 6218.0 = 3.80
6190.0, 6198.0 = 3.88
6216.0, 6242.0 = 3.37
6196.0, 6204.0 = 3.43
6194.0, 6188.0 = 3.43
